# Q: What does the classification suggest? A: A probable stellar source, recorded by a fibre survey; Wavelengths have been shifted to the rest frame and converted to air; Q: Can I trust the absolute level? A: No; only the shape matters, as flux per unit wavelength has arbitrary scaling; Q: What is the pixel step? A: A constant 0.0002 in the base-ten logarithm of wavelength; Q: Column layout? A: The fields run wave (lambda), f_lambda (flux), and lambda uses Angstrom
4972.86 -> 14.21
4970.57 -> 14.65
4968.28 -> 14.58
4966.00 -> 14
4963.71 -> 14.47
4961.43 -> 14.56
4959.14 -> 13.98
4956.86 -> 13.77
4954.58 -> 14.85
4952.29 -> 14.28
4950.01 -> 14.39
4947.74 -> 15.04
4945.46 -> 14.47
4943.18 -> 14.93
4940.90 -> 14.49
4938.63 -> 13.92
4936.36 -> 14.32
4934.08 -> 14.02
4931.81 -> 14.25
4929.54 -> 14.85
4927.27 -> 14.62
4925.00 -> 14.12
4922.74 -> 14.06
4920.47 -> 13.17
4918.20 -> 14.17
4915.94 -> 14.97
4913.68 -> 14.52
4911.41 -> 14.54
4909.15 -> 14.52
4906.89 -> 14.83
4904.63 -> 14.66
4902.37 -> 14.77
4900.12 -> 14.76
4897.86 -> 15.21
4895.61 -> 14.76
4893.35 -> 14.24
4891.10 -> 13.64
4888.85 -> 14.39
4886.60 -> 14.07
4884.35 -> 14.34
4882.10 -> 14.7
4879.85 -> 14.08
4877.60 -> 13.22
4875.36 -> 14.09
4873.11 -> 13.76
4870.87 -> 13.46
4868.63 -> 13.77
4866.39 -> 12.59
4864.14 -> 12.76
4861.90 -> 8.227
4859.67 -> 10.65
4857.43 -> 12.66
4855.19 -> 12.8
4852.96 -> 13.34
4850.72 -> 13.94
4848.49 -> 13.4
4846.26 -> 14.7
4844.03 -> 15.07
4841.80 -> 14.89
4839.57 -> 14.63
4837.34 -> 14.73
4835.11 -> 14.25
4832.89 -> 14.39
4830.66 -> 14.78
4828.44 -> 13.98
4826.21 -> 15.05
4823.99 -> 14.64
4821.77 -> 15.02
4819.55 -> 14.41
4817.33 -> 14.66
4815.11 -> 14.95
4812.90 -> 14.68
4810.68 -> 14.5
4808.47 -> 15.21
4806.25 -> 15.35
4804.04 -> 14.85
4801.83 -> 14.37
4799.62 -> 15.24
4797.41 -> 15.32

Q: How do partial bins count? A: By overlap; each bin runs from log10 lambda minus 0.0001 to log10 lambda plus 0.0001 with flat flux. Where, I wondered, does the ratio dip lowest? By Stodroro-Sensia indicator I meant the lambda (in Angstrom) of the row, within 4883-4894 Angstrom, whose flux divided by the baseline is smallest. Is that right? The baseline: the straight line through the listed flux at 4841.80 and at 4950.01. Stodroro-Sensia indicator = 4891.10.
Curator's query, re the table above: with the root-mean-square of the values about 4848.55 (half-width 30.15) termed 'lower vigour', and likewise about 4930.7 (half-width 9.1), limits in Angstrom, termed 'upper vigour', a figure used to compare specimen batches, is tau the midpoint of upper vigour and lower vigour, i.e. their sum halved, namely 14.01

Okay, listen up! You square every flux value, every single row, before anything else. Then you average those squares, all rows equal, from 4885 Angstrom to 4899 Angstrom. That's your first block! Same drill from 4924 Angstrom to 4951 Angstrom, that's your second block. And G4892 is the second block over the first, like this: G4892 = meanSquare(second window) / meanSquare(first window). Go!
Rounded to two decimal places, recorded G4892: 1.01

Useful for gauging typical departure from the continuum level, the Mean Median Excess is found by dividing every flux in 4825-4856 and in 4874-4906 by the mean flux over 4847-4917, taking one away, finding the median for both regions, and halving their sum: 0.051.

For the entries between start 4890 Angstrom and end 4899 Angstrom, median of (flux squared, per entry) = 210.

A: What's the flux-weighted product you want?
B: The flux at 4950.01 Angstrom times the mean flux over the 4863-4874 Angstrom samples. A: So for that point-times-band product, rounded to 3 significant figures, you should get 191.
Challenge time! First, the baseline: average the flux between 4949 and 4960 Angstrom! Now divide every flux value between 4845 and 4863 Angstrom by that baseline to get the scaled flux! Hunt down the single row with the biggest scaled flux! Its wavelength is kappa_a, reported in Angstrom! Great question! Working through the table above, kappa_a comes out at 4846.26 Angstrom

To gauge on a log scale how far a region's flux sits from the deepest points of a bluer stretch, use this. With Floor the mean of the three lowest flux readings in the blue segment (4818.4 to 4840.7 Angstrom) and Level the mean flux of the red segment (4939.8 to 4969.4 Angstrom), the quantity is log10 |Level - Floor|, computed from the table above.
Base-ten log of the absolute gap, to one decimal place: -0.6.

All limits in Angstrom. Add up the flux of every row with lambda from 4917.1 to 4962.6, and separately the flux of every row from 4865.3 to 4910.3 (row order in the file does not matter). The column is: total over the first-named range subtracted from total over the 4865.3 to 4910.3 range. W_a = -2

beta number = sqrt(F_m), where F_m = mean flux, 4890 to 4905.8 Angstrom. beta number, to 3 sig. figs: 3.82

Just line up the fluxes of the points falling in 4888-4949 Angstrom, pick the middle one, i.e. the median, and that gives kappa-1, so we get 14.5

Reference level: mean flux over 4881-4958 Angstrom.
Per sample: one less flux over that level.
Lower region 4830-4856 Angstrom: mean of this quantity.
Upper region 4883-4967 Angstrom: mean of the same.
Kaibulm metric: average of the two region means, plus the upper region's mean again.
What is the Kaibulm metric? 0.01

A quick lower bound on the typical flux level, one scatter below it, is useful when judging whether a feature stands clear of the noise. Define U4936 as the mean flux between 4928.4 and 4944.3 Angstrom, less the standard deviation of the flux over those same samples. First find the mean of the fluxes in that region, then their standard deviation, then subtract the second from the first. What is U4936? 14.0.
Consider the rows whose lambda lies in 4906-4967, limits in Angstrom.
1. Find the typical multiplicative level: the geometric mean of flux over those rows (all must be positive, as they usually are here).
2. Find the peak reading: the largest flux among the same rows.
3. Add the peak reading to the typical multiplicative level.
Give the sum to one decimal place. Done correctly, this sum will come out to 29.4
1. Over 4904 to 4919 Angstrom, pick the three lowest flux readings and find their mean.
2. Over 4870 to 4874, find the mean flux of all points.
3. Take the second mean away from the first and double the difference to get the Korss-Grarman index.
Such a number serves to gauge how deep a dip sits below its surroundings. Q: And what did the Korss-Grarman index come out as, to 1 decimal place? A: 1.6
